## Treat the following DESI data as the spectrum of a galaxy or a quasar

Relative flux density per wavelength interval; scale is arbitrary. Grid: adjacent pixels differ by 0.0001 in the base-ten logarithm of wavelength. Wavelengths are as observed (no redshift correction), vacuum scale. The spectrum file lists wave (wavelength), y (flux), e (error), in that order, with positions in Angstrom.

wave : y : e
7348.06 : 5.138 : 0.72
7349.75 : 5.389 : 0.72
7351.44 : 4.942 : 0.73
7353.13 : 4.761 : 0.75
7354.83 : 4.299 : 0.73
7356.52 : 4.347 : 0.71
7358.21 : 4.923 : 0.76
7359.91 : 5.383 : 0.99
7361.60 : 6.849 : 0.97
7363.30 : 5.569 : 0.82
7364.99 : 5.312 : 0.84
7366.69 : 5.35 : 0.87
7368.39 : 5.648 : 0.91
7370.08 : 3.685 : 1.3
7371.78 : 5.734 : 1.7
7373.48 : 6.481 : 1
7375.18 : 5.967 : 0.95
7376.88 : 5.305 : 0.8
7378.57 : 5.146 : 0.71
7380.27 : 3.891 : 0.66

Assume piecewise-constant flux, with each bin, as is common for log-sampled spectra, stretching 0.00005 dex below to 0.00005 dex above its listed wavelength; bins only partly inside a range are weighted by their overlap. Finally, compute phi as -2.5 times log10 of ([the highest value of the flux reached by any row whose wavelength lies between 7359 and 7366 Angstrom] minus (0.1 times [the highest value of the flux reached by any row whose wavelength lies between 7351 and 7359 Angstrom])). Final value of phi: -2.01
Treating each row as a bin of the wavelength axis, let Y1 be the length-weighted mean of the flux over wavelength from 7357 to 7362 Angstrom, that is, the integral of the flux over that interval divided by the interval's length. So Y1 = 5.5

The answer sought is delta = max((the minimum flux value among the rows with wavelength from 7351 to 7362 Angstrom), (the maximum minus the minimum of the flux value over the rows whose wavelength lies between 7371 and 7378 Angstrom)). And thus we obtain 4.30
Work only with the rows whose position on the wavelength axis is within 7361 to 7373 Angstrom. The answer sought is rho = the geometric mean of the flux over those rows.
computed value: 5.37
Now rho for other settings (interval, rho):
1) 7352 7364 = 5.10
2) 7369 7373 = 4.60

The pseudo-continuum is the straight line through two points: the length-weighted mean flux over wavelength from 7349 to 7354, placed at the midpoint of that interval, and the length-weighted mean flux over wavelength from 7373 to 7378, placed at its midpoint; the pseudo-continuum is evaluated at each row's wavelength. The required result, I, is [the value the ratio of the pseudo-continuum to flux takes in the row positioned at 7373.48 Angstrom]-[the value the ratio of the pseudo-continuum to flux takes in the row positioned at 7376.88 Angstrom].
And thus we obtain -0.22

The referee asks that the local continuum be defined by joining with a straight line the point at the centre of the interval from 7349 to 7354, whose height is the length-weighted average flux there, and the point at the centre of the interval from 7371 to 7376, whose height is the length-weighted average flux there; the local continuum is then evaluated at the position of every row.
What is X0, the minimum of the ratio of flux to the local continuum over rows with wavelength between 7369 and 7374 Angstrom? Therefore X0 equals 0.62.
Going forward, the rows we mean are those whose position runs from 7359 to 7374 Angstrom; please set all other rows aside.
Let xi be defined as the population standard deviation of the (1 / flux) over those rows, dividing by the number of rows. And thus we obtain 0.034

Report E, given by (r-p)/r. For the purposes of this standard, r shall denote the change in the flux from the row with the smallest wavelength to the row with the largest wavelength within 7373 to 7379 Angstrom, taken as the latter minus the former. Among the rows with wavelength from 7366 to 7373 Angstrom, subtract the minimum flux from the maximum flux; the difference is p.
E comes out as 2.5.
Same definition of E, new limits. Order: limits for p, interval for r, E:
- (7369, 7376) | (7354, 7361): -1.6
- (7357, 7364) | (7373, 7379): 2.4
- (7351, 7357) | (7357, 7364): 0.0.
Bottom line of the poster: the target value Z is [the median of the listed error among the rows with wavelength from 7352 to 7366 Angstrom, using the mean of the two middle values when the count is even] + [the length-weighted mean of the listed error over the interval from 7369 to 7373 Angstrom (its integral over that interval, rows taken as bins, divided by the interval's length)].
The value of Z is 2.21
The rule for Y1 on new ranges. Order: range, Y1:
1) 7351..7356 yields 4.6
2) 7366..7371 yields 4.9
